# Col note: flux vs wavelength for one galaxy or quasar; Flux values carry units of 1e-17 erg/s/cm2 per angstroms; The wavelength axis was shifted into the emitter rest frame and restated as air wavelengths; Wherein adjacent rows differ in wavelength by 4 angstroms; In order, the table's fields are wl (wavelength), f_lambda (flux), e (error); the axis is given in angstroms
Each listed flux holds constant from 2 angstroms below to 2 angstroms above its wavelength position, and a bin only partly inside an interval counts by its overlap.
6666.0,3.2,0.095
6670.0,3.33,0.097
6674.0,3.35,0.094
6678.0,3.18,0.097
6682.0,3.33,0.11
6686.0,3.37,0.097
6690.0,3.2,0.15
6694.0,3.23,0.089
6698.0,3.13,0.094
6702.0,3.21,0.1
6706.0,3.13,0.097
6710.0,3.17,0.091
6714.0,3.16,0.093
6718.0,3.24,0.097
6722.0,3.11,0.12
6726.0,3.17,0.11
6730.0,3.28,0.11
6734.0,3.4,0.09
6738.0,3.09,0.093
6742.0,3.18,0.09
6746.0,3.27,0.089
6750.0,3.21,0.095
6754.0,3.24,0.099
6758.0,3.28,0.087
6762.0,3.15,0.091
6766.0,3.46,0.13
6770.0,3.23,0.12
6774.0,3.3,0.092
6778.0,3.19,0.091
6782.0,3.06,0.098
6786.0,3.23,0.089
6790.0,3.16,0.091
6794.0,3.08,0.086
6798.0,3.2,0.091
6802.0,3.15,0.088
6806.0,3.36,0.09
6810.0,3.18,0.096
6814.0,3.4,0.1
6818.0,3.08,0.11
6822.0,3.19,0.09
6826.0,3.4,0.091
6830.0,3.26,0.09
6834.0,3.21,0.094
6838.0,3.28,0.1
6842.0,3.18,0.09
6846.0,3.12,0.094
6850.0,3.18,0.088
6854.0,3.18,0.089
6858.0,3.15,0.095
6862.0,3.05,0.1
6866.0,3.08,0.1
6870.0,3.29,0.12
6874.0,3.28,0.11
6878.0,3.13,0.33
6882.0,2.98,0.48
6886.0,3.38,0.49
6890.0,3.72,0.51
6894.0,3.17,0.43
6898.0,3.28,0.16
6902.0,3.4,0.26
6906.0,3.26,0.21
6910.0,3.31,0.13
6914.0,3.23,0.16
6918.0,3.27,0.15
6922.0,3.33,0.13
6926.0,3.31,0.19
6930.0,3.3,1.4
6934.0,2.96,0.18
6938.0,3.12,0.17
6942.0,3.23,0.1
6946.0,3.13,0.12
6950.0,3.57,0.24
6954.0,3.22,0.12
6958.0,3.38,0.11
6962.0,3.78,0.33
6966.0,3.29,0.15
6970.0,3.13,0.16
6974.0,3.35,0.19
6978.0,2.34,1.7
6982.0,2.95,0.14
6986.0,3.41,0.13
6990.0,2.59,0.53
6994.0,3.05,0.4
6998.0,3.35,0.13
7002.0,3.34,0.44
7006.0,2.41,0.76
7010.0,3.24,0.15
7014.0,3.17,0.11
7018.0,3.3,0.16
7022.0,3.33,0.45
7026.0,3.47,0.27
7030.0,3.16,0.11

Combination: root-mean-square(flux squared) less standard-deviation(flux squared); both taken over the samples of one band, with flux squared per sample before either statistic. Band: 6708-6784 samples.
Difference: 9.77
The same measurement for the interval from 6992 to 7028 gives 8.65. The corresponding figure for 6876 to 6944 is 9.59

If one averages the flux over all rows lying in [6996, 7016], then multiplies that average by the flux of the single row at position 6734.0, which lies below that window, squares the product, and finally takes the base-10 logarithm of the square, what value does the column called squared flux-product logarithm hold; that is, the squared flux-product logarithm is 2.05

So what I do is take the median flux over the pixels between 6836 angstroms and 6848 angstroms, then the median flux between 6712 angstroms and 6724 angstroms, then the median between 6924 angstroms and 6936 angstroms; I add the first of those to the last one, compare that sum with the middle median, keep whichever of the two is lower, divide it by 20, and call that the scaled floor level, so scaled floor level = 0.158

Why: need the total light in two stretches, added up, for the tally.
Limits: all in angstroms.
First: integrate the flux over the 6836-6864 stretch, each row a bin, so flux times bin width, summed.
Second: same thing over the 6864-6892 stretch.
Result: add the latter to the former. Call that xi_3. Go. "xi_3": 180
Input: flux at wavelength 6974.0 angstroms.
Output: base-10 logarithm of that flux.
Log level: 0.525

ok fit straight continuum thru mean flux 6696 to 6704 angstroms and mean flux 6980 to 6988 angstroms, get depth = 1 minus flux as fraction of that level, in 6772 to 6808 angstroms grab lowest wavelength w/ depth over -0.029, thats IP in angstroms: 6778.0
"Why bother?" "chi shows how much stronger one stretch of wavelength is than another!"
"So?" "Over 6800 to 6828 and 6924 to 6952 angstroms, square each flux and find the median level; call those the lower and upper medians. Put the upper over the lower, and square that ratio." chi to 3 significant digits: 1.05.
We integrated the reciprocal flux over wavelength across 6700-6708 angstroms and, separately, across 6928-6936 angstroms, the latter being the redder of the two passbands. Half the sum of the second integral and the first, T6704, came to 2.54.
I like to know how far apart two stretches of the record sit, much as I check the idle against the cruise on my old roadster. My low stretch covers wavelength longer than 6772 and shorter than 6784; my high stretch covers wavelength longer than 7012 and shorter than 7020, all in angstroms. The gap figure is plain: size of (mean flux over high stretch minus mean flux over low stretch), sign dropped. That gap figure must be 0.05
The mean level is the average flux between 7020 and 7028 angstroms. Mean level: 3.40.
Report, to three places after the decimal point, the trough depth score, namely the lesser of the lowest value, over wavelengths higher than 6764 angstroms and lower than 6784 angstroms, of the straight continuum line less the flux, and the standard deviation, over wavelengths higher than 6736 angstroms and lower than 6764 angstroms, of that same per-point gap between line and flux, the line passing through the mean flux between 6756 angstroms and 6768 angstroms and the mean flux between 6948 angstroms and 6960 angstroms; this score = -0.161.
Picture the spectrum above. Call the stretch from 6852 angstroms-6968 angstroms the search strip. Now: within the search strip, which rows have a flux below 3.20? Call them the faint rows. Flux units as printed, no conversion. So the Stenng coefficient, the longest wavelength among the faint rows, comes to 6946.0 angstroms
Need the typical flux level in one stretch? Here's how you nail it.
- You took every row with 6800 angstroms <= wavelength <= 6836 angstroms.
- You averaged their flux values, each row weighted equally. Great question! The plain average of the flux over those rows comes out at 3.25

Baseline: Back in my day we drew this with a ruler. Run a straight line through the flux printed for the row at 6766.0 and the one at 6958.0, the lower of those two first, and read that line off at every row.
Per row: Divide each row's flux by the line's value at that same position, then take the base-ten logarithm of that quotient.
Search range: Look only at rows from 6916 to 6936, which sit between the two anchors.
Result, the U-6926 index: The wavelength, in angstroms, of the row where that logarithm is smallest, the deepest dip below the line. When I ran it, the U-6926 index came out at 6934.0 angstroms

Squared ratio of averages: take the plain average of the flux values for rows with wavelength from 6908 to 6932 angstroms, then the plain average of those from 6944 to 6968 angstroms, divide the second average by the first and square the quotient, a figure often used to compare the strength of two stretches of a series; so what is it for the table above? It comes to 1.06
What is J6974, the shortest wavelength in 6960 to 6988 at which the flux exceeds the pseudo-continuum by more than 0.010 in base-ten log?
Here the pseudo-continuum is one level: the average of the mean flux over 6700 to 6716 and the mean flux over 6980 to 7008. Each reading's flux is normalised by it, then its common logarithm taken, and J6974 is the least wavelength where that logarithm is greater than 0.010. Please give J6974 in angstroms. 6962.0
